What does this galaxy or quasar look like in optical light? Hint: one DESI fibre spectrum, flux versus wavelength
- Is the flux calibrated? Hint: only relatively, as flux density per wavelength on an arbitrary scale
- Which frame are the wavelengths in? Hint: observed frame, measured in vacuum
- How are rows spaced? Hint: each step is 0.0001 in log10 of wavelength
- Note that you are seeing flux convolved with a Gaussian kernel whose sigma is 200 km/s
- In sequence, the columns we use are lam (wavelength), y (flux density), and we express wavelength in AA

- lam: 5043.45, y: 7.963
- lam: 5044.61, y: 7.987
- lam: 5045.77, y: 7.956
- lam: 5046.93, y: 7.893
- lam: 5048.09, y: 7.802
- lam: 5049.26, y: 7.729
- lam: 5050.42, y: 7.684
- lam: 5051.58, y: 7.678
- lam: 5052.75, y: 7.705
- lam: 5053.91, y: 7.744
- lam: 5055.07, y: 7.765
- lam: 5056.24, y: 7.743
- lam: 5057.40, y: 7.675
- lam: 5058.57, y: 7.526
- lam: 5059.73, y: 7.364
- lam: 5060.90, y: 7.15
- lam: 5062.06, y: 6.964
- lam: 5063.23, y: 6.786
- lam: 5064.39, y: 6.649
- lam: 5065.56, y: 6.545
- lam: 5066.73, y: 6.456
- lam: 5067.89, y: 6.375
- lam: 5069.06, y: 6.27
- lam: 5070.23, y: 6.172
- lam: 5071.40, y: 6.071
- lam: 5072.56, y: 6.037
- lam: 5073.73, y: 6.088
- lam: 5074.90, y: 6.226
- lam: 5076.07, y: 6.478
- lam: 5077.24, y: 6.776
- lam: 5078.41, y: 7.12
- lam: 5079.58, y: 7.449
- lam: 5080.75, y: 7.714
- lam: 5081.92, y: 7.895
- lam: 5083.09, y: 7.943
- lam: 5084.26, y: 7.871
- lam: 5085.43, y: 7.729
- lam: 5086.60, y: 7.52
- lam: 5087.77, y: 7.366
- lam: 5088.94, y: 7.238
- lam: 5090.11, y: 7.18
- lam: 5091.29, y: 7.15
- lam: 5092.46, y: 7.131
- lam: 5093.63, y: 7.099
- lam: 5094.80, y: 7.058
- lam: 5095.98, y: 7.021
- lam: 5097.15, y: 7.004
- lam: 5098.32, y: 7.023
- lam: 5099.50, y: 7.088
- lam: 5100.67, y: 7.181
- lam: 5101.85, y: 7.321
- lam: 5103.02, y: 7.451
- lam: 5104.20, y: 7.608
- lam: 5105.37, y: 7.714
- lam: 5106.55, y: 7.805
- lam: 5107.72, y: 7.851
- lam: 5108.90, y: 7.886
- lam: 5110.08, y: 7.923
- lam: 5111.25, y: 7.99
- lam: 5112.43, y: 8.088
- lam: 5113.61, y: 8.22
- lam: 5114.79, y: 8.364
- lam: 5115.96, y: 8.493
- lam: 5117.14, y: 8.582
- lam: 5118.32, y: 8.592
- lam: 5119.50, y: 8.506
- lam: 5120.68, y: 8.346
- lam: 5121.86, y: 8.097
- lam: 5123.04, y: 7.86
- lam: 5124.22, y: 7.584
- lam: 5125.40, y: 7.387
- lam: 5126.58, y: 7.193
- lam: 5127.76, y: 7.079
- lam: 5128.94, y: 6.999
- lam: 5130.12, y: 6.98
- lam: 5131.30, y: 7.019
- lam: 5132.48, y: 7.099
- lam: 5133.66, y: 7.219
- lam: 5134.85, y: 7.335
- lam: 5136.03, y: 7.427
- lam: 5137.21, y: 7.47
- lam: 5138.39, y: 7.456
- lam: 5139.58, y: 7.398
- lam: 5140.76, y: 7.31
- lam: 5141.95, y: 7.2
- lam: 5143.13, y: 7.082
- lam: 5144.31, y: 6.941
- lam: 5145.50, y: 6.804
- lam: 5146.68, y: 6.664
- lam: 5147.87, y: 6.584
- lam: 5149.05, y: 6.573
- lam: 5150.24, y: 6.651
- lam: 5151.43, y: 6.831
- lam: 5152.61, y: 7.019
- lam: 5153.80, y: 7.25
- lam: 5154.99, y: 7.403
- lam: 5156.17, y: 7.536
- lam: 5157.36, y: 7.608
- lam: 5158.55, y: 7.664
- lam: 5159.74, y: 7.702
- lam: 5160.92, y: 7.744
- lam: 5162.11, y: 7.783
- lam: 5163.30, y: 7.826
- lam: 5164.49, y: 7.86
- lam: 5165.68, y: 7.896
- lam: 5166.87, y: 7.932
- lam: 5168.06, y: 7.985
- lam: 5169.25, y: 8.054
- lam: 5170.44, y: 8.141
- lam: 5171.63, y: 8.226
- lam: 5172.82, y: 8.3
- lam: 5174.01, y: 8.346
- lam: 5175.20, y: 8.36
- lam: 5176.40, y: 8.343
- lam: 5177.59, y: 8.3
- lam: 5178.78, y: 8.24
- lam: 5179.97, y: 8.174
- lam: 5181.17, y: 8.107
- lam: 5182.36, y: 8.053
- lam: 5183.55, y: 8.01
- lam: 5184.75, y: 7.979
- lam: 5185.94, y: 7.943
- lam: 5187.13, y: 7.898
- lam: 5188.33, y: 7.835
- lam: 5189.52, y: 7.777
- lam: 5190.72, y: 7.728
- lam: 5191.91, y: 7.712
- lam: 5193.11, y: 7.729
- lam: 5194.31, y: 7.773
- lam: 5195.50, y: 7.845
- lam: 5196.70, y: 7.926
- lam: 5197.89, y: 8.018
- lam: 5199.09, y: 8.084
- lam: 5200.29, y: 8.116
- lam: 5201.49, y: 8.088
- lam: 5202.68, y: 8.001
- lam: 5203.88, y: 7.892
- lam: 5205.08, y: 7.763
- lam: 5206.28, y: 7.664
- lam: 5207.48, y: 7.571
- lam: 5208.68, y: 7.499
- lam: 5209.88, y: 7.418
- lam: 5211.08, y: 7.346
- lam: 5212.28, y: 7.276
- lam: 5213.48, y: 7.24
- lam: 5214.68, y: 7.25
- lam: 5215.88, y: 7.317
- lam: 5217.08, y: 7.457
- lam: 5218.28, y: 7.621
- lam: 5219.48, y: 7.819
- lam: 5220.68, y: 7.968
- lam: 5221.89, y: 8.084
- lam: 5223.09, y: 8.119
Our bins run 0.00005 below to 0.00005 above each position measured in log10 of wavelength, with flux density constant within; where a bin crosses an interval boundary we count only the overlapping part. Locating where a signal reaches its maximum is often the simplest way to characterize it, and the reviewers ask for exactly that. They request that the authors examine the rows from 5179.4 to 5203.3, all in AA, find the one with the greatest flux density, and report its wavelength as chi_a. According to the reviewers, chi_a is 5179.97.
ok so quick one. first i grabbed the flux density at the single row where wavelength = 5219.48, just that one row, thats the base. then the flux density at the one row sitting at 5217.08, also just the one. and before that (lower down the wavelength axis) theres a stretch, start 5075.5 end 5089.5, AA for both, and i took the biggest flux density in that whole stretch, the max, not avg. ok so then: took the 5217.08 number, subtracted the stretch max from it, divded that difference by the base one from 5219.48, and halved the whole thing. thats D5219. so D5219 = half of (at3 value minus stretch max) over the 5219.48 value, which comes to -0.031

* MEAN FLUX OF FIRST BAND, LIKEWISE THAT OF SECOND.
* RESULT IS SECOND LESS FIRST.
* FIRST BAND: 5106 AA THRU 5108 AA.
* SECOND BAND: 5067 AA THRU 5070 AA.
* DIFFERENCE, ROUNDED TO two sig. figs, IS -1.5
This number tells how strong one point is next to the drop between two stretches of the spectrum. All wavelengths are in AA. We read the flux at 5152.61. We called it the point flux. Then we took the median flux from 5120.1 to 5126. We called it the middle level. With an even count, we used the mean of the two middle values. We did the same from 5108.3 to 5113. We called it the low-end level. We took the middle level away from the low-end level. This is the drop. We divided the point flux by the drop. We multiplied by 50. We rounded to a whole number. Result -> 3637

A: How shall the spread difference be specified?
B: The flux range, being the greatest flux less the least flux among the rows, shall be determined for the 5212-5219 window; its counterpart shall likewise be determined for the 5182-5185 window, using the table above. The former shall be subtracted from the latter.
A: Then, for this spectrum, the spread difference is -0.3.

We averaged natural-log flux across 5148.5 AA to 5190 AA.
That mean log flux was 2.054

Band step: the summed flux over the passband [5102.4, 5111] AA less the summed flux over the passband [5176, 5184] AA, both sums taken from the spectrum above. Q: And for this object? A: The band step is -3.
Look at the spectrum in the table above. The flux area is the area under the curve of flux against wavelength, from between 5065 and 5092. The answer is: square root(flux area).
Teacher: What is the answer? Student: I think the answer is 13.7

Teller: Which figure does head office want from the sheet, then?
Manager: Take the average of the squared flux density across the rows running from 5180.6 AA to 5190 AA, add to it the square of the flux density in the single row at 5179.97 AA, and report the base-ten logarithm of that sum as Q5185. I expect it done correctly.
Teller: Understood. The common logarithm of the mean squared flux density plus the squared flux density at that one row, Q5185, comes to 2.11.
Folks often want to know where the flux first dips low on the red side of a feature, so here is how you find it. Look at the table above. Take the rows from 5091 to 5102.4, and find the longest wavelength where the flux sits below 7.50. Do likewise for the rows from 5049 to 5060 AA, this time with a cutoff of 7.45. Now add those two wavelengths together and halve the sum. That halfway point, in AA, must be 5080.8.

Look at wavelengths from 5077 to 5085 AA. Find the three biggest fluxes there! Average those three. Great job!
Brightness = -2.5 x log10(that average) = -2.24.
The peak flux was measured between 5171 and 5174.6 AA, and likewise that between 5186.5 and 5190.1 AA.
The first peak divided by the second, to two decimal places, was 1.06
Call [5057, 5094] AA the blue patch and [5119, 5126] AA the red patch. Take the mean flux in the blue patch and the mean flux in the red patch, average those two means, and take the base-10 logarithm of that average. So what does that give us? 0.874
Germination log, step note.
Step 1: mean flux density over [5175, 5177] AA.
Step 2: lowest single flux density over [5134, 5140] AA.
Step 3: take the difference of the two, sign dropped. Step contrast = 1.0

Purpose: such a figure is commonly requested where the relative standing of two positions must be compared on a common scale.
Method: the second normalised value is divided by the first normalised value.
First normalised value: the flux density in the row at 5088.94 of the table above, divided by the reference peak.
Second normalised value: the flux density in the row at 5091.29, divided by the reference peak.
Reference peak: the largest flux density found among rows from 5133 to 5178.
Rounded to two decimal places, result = 0.99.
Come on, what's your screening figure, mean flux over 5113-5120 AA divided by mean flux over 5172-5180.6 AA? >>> 1.02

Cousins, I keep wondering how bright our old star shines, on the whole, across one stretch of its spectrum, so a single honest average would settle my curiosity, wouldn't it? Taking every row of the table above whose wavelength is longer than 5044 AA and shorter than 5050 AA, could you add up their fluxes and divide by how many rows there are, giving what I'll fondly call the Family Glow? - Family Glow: 7.9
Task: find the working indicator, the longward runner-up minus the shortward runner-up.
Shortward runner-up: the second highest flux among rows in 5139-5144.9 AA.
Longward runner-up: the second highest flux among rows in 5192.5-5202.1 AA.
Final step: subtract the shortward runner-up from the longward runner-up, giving 0.8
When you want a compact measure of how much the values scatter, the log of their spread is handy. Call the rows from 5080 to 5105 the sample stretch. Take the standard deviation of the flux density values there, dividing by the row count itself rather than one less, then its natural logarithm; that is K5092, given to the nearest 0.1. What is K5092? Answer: -1.2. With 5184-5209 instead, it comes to -1.8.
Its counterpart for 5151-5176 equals -0.9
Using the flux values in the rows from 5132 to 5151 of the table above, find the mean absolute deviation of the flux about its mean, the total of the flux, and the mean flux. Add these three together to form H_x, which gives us 121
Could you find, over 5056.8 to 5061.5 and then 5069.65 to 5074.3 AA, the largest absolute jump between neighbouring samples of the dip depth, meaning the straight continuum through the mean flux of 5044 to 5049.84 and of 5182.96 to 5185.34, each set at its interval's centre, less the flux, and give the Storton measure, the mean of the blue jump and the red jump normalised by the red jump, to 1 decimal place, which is 1.6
